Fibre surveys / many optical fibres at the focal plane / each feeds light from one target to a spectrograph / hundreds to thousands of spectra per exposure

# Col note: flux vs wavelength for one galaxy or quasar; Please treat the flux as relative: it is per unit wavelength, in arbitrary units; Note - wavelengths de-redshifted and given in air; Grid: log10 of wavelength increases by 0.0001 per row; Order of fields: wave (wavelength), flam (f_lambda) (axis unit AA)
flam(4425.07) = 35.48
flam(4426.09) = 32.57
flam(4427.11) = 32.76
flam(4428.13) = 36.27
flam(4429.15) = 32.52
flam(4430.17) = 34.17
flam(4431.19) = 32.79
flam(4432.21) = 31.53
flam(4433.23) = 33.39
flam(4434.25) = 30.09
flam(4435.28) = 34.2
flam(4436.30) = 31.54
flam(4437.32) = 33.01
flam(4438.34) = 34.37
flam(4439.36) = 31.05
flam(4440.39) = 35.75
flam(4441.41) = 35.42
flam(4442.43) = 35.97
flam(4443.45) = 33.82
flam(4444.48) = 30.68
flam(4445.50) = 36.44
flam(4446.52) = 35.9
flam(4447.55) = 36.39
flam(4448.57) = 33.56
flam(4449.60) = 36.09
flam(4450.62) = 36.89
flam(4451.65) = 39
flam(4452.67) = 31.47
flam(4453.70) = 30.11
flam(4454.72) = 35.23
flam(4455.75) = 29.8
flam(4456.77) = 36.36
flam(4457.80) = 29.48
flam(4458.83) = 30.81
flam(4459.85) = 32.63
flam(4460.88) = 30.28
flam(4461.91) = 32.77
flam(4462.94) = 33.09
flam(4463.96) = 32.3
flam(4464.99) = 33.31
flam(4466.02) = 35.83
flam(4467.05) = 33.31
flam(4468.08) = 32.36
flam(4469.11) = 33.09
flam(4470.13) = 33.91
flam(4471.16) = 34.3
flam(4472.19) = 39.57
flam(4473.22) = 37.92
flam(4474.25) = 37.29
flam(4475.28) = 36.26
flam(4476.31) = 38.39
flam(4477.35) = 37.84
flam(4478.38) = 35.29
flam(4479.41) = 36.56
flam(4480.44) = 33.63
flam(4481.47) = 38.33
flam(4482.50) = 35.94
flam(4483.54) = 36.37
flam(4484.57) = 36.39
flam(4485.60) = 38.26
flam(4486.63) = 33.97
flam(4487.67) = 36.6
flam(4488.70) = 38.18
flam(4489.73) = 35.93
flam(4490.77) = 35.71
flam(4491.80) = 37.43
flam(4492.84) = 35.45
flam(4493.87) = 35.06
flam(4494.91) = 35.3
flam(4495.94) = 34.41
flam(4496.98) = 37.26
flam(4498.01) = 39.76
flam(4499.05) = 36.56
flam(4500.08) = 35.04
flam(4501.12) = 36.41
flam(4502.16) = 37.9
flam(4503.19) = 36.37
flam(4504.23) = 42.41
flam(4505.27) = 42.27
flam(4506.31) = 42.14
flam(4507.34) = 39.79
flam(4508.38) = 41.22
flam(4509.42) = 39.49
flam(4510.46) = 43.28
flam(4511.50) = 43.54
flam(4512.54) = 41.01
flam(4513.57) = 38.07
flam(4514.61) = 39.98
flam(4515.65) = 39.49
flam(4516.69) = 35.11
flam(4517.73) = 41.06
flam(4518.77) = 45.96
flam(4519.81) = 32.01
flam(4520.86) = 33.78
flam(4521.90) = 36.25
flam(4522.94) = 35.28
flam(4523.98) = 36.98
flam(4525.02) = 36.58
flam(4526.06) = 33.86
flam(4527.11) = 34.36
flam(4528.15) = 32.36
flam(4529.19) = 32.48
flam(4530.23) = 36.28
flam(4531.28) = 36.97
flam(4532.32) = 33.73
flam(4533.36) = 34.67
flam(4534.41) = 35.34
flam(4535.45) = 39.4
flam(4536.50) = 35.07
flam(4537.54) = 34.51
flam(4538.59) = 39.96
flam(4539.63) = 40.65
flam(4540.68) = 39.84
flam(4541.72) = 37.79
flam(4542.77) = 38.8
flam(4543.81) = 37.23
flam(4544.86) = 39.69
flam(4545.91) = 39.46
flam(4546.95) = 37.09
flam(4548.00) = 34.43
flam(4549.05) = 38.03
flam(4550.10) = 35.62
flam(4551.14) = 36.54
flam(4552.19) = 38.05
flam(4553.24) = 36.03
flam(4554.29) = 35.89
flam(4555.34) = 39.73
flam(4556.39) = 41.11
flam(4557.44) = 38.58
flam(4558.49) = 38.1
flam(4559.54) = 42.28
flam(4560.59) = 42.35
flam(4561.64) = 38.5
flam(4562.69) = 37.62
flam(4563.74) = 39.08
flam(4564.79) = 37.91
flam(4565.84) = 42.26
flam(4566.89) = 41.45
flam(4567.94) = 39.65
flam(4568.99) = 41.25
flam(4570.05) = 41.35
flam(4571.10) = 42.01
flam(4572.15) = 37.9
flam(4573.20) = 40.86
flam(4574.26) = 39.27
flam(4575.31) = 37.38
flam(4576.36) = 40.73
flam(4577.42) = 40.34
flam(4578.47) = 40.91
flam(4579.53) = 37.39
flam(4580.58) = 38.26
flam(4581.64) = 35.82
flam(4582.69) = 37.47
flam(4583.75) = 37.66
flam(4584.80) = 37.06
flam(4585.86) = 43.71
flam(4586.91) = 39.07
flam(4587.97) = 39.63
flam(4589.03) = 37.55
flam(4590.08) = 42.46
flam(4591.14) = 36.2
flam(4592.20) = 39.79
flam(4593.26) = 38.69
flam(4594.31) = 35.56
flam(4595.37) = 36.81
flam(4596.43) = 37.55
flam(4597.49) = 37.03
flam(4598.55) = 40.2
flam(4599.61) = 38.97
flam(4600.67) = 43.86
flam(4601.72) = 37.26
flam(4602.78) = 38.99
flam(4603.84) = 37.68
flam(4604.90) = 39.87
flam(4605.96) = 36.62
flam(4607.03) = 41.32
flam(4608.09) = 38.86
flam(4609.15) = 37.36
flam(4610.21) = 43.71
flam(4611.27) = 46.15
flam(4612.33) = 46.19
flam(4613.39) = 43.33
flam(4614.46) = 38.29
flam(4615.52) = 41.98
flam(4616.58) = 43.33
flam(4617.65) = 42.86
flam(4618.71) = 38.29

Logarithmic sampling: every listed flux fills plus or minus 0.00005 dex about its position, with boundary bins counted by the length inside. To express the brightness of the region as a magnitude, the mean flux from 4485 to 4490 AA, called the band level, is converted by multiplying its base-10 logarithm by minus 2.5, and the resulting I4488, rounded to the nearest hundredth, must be -3.91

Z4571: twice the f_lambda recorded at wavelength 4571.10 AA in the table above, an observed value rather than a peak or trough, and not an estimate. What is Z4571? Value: 84.0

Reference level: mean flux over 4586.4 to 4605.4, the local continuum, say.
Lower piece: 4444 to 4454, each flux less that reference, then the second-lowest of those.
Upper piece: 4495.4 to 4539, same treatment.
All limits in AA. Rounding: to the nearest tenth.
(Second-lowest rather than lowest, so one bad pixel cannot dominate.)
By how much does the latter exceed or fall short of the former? 1.7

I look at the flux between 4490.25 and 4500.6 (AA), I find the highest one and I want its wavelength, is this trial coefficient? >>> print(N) 4498.01 AA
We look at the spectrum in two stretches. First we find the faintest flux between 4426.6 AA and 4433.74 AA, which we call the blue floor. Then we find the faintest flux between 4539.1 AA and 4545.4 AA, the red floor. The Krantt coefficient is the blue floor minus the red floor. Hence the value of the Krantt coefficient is -6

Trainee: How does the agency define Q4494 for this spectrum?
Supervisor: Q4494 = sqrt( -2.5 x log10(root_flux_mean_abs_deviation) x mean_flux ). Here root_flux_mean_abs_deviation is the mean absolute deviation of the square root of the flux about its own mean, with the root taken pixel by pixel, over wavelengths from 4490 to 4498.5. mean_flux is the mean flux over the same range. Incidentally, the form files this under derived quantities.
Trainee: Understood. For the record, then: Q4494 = 9.24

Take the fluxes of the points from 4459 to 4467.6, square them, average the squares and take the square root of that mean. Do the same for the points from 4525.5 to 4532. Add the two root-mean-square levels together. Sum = 67.4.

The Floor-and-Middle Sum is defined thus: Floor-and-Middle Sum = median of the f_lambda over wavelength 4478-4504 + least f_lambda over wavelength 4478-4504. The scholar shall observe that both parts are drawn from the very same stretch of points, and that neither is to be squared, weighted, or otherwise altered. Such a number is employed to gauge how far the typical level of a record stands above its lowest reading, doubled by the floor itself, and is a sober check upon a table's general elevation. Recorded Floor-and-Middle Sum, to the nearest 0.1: 70.0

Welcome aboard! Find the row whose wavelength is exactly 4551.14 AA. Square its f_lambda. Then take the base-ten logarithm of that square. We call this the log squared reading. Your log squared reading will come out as 3.13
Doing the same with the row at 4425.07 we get 3.10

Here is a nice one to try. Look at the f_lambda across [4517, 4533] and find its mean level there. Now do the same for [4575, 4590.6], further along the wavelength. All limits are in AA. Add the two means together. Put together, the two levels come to 75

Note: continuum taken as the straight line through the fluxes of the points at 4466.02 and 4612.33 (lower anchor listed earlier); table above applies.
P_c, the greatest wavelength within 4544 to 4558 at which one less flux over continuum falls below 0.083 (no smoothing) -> 4556.39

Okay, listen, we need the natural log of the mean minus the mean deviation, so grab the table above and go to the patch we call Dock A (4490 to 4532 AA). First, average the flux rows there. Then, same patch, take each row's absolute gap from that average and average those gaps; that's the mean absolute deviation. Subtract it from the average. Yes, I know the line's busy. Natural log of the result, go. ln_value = 3.55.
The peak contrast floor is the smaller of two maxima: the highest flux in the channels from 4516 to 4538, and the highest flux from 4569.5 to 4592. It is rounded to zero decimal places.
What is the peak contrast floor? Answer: 44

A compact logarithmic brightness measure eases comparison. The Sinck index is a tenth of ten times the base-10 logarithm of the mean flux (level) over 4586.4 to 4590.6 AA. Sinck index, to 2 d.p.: 1.60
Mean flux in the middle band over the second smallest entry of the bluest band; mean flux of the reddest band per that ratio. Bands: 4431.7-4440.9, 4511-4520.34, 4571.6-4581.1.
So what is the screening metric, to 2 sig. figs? 31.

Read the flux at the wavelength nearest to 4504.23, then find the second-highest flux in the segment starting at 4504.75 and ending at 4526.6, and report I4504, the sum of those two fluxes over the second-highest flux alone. 1.97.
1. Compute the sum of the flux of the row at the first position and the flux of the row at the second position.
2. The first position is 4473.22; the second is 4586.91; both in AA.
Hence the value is 77.0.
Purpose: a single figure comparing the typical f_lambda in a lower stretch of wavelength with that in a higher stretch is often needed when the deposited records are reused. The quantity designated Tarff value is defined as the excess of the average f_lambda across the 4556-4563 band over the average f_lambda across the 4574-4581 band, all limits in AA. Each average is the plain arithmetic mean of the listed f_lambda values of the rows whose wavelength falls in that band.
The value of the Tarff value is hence 0.6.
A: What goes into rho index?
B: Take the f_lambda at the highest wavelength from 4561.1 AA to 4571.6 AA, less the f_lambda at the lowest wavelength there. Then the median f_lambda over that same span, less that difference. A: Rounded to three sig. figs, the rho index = 36.9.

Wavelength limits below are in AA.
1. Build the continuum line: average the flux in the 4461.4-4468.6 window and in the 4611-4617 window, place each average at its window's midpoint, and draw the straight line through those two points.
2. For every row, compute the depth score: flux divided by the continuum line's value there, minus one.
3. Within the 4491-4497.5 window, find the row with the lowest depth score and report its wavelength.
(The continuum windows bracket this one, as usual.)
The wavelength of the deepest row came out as 4495.94 AA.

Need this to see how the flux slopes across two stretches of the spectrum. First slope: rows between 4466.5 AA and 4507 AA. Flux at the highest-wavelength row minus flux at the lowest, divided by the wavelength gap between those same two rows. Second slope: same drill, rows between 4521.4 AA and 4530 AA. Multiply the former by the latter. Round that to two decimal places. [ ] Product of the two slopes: -0.12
